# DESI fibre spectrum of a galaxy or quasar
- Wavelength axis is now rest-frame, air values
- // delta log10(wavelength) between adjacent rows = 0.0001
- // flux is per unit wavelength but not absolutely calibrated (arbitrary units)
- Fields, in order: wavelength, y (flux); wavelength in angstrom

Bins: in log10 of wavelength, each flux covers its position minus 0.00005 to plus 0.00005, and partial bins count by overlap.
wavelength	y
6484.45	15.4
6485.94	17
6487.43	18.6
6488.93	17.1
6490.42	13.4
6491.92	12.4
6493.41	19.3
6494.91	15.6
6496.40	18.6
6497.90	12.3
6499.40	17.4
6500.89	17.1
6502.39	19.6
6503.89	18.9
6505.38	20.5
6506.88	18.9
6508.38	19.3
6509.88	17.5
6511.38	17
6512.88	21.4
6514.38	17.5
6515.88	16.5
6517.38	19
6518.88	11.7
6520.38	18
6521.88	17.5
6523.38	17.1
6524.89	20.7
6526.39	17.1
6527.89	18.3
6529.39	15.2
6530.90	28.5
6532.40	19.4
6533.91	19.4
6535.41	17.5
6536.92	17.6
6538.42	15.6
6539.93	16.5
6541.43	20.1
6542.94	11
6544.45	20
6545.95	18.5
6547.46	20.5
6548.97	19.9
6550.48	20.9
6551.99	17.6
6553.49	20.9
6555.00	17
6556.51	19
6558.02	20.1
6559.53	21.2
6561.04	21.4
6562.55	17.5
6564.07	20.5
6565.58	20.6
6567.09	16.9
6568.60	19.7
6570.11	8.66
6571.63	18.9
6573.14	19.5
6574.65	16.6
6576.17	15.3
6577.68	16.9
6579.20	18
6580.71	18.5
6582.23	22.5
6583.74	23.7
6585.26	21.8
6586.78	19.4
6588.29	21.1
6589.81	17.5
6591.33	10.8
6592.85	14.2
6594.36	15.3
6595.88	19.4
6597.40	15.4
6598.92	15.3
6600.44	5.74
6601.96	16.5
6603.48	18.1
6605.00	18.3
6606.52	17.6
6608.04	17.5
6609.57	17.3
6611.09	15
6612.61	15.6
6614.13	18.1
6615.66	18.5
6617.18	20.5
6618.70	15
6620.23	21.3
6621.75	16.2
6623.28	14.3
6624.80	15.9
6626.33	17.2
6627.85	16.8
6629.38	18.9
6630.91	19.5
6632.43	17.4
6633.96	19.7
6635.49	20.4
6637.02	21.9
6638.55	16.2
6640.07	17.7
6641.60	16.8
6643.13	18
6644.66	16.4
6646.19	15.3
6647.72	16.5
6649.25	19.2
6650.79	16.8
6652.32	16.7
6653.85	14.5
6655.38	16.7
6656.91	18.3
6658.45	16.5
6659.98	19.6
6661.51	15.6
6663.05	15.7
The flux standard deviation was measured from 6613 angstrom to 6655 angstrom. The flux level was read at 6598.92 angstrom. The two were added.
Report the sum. 17.3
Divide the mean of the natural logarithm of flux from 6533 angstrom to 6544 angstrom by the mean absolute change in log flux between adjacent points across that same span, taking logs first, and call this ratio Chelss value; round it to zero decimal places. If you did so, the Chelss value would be 16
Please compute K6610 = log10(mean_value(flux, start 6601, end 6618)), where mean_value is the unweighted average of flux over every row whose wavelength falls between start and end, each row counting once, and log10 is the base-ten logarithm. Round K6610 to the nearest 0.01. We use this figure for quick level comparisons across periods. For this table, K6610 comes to 1.24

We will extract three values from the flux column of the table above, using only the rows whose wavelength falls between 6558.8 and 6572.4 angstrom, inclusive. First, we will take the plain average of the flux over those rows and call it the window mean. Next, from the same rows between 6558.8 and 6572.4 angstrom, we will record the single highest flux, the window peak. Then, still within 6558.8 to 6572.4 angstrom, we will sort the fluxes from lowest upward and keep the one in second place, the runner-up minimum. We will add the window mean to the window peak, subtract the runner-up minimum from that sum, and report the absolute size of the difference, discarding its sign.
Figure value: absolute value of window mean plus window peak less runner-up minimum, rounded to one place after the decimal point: 22.9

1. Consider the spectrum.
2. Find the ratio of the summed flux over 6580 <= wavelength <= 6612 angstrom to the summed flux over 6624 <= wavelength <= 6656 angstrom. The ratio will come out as 0.98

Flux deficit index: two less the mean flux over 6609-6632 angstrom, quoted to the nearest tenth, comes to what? -15.3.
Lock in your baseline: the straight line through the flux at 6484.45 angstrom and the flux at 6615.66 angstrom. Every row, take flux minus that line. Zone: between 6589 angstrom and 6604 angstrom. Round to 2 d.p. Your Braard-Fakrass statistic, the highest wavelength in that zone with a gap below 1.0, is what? 6603.48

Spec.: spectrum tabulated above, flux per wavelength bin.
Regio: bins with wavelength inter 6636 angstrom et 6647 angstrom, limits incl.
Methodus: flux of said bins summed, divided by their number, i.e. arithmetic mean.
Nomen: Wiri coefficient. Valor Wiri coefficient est 17.5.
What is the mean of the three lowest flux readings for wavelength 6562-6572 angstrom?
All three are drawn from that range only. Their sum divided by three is 14.4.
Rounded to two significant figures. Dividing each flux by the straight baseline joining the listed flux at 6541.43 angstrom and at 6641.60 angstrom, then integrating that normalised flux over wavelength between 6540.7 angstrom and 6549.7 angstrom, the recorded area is 8.3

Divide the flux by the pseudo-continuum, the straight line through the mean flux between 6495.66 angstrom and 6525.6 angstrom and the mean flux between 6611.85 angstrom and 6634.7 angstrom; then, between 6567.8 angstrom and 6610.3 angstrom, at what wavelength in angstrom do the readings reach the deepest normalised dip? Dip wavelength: 6600.44 angstrom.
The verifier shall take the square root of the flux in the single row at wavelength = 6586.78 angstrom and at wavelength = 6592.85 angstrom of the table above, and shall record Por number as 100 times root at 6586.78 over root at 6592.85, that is 117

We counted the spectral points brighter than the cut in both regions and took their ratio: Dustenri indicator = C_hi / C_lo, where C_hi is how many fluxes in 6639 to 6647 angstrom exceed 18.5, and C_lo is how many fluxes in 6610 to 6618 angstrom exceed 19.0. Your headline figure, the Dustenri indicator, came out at 0.0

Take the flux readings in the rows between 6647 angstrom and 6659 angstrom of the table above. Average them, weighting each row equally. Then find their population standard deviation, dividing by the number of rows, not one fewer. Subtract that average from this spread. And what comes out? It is -15.6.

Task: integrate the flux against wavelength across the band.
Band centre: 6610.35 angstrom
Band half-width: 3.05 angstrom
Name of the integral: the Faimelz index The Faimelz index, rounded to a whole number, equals 100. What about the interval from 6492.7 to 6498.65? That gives 98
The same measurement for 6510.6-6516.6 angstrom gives 109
